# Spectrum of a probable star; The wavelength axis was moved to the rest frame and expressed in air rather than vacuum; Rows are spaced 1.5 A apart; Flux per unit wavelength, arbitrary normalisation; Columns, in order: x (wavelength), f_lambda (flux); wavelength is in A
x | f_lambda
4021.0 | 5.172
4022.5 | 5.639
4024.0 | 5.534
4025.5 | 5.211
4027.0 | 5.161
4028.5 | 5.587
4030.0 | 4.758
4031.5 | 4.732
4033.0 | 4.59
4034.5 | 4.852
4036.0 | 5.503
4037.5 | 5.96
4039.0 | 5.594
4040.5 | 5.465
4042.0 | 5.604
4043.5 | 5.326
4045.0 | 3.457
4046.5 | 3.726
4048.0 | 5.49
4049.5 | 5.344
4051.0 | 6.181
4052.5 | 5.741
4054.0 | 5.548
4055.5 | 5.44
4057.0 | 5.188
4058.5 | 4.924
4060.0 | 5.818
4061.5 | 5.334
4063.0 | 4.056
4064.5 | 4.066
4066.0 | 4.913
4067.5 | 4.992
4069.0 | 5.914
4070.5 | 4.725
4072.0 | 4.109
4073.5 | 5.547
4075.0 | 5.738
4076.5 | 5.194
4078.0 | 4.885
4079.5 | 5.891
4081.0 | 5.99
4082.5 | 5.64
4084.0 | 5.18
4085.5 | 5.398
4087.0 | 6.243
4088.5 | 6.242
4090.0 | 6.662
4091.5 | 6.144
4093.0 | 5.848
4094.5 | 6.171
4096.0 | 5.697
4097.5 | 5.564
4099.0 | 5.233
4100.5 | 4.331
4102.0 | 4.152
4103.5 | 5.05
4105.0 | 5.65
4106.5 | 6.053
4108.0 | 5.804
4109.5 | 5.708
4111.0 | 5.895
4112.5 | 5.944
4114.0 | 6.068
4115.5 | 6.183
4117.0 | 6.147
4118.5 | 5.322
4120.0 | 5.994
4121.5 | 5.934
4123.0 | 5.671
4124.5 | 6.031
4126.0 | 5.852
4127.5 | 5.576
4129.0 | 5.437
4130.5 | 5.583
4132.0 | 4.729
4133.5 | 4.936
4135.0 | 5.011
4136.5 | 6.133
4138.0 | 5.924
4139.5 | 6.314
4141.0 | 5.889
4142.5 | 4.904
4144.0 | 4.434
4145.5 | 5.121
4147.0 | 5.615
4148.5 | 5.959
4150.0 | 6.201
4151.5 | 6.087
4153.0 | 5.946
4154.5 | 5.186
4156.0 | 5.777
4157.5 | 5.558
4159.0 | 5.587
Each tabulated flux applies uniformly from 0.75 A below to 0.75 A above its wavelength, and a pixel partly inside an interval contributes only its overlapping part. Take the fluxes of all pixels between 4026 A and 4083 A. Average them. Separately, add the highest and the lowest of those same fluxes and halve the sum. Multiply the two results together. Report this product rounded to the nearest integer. 25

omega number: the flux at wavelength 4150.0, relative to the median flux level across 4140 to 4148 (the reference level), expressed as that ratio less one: 0.211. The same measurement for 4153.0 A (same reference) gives 0.161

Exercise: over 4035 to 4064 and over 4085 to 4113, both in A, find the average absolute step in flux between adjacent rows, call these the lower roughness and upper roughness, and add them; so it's 0.95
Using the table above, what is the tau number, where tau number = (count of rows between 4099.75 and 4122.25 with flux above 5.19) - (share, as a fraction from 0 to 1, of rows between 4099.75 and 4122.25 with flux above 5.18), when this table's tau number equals 11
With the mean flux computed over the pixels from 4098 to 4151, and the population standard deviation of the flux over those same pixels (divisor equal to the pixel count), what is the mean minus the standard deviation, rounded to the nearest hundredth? 5.00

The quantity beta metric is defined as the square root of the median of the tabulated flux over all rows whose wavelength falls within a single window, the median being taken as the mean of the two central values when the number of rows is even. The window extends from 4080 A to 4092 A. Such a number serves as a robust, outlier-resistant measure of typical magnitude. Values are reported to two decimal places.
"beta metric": 2.46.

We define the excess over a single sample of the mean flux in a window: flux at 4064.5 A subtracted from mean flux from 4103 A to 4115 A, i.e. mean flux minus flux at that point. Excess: 1.7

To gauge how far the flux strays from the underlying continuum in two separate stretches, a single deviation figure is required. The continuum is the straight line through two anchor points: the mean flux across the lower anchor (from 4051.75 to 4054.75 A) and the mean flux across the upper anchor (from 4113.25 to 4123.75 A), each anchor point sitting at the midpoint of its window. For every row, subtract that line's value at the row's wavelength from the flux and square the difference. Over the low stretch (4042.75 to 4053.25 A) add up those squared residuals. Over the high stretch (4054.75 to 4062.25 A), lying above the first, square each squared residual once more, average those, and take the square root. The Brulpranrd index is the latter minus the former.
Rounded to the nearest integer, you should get -8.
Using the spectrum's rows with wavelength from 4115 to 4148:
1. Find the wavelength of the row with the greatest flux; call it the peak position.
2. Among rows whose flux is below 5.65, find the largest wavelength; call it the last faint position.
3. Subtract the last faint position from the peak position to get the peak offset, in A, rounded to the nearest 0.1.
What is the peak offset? -7.5 A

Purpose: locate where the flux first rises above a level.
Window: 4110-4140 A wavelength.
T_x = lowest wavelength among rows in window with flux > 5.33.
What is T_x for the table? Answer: 4111.0 A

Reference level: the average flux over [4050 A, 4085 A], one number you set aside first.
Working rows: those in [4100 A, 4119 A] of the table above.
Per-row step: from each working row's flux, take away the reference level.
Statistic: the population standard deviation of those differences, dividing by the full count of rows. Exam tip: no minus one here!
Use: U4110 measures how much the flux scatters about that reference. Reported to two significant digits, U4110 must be 0.64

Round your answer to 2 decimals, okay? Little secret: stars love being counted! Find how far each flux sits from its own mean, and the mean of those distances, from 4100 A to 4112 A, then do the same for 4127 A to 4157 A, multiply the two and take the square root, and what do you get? 0.53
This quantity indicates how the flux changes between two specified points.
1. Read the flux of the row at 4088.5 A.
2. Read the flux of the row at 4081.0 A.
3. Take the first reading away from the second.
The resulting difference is -0.25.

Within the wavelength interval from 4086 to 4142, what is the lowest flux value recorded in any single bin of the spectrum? 4.152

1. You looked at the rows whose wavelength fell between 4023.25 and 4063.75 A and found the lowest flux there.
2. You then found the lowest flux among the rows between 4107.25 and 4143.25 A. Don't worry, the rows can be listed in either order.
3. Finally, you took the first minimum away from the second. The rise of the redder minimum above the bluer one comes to 1.3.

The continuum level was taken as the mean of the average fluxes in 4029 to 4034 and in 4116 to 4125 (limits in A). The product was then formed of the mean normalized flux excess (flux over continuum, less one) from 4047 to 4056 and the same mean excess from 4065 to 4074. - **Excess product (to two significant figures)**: -0.0030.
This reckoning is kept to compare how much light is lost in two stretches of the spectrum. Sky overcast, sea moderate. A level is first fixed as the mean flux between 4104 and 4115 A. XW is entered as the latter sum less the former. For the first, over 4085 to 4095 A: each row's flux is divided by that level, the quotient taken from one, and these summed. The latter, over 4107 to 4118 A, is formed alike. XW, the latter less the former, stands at 0.2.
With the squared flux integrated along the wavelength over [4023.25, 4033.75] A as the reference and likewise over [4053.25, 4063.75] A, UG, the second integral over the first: 1.05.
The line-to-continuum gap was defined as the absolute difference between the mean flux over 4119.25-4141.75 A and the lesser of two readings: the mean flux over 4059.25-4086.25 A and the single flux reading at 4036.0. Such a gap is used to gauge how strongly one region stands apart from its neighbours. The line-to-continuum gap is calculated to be 0.5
